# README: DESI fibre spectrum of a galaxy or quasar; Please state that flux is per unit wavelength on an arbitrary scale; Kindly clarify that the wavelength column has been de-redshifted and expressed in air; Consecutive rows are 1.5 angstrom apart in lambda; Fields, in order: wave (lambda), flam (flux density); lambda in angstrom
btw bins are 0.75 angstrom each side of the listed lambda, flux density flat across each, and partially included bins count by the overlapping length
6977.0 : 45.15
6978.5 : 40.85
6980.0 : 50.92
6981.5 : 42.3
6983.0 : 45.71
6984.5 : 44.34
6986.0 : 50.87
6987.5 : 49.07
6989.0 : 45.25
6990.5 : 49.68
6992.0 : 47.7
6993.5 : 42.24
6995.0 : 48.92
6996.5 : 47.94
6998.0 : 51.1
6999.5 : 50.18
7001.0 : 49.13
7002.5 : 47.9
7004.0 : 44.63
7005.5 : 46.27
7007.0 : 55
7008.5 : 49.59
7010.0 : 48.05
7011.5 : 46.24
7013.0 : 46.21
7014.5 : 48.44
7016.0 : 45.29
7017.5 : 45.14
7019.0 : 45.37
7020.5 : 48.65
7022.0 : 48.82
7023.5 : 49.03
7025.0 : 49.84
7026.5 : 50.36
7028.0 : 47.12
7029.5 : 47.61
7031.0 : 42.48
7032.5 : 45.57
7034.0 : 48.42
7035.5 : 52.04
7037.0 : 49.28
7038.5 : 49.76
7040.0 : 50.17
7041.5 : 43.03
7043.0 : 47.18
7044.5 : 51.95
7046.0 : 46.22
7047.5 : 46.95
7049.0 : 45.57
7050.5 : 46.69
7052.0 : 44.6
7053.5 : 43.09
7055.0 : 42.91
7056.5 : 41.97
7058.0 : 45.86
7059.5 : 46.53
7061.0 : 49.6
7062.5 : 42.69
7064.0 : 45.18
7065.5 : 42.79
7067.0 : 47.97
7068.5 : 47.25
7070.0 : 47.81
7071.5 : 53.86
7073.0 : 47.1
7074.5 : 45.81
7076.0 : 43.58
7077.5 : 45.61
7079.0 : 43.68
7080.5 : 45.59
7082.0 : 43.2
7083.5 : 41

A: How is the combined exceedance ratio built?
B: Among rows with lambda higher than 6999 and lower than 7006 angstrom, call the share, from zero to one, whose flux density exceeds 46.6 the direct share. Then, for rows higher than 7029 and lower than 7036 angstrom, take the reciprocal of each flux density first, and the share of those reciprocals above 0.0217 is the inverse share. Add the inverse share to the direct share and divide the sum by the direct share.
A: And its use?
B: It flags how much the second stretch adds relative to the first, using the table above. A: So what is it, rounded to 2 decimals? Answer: 1.67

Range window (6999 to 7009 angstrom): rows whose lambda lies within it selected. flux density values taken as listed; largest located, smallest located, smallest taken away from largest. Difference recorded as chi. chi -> 10.4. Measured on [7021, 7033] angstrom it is 7.9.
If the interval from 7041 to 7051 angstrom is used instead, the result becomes 8.9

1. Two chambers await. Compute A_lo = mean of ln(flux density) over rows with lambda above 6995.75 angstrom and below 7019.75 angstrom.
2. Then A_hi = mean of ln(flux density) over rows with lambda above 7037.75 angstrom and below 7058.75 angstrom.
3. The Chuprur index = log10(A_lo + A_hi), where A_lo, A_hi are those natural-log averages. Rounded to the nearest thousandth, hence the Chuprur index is 0.886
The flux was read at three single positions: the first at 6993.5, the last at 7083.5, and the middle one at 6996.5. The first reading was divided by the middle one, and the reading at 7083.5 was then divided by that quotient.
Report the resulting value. 47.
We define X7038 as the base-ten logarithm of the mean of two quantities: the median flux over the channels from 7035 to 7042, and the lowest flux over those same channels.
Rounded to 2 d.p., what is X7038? 1.67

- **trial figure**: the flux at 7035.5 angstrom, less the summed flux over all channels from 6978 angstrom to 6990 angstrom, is -317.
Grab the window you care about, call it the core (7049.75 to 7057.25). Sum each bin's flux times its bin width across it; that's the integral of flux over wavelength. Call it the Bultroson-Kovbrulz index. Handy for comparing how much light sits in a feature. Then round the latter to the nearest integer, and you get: 329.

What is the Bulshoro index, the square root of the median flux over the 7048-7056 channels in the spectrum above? 6.68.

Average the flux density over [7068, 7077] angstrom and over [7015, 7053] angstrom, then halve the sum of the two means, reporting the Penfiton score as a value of 47.5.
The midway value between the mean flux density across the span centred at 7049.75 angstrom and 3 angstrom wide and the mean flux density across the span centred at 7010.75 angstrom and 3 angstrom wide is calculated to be 46.6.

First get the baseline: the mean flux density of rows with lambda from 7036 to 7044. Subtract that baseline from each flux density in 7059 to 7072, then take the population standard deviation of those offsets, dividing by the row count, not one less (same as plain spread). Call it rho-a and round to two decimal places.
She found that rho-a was 3.25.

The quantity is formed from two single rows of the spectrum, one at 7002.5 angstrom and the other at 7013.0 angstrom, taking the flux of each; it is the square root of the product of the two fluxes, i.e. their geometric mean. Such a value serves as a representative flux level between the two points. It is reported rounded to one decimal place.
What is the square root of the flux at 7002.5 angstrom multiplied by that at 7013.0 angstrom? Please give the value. 47.0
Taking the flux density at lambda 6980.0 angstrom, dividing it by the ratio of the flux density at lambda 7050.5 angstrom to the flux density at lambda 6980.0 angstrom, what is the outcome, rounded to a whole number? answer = 56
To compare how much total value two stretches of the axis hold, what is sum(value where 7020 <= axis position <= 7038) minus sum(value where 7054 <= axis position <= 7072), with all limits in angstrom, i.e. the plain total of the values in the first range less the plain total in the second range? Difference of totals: 25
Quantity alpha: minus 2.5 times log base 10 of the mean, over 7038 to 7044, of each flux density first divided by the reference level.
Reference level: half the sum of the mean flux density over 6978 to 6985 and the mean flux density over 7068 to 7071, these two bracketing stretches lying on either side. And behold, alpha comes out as -0.03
